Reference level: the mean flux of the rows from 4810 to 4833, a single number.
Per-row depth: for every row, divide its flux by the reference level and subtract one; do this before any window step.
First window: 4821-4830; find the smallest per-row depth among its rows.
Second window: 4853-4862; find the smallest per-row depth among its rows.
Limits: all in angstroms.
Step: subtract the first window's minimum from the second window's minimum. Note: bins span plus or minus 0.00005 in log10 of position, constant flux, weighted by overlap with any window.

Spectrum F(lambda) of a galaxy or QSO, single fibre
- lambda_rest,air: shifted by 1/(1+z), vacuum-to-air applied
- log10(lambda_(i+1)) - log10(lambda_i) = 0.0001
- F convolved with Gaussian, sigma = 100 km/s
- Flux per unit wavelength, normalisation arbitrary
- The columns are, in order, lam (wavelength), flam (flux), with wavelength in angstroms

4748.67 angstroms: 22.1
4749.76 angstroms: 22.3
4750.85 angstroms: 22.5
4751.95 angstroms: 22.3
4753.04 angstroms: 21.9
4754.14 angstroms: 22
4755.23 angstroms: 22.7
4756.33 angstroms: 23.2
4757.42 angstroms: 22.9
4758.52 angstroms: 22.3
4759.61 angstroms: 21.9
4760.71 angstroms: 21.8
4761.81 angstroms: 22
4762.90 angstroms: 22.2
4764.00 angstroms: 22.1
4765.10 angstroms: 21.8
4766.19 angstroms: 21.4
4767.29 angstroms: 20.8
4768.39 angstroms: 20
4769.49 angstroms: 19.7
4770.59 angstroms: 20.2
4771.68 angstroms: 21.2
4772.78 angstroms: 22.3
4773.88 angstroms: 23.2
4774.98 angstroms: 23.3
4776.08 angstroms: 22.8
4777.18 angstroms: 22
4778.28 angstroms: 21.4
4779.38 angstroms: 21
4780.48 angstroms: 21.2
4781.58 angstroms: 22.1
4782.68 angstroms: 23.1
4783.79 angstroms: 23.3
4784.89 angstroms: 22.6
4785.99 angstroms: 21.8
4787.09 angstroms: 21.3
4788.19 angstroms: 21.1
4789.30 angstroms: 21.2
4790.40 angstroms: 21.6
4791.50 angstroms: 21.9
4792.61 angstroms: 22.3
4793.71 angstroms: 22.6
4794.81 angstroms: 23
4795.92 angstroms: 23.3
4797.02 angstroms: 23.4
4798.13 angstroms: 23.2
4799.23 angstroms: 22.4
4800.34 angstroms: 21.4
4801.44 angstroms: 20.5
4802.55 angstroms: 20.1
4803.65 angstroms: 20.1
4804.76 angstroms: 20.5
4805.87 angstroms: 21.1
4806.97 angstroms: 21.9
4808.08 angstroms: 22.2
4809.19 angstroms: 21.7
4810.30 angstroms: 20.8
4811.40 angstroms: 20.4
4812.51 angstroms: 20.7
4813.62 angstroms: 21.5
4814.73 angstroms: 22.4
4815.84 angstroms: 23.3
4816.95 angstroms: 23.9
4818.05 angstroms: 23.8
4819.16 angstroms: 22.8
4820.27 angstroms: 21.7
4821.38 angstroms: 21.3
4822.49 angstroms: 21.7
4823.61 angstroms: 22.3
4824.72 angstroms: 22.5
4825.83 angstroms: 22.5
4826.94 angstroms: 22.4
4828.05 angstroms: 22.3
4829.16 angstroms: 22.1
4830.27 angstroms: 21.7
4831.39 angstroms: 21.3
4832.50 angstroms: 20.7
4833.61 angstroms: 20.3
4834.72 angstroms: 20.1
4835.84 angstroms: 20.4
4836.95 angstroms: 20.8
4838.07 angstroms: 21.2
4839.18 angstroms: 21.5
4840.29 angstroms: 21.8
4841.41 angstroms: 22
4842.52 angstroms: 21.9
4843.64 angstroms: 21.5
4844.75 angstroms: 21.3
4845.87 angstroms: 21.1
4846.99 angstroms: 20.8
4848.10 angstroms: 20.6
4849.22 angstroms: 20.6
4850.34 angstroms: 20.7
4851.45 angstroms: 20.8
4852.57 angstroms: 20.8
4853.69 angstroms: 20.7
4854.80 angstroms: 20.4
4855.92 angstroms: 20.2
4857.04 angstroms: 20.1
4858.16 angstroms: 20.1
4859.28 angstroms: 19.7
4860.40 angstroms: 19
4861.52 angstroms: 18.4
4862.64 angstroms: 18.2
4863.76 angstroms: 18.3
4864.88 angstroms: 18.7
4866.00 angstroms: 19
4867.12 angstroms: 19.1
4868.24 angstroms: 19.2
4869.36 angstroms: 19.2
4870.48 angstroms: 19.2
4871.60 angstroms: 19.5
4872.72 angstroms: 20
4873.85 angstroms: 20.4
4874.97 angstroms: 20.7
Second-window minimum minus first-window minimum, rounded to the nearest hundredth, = -0.13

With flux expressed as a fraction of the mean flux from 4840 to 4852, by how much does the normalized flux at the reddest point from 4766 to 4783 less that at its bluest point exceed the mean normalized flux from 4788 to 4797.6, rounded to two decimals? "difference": -0.97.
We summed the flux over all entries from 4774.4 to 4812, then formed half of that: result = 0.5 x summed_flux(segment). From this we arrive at 371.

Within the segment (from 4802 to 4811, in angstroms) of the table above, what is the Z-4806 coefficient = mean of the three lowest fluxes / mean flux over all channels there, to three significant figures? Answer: 0.961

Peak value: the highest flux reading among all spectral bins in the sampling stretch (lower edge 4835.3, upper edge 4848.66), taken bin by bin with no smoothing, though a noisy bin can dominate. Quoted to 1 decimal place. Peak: 22.0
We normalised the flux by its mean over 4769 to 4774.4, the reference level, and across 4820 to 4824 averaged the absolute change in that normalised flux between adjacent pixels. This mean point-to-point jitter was 0.022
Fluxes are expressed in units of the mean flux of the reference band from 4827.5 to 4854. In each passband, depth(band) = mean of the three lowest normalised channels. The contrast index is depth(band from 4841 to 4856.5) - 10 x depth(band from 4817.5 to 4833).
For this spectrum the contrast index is -9.02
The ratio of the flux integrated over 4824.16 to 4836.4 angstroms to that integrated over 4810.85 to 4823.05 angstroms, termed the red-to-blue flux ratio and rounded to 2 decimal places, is 0.97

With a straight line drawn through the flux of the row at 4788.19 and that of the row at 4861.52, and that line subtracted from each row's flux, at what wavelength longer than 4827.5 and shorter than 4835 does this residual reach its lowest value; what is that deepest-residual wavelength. 4834.72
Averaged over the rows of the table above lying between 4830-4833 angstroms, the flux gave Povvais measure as 21.2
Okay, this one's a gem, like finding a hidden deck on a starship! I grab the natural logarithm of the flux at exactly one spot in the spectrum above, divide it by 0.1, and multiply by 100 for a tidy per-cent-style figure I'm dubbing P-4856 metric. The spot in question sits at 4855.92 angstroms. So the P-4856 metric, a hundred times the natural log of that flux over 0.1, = 3006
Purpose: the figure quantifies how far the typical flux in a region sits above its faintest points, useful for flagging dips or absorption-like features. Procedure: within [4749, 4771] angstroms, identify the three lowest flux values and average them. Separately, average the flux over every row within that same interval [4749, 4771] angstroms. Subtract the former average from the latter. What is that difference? 1.8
